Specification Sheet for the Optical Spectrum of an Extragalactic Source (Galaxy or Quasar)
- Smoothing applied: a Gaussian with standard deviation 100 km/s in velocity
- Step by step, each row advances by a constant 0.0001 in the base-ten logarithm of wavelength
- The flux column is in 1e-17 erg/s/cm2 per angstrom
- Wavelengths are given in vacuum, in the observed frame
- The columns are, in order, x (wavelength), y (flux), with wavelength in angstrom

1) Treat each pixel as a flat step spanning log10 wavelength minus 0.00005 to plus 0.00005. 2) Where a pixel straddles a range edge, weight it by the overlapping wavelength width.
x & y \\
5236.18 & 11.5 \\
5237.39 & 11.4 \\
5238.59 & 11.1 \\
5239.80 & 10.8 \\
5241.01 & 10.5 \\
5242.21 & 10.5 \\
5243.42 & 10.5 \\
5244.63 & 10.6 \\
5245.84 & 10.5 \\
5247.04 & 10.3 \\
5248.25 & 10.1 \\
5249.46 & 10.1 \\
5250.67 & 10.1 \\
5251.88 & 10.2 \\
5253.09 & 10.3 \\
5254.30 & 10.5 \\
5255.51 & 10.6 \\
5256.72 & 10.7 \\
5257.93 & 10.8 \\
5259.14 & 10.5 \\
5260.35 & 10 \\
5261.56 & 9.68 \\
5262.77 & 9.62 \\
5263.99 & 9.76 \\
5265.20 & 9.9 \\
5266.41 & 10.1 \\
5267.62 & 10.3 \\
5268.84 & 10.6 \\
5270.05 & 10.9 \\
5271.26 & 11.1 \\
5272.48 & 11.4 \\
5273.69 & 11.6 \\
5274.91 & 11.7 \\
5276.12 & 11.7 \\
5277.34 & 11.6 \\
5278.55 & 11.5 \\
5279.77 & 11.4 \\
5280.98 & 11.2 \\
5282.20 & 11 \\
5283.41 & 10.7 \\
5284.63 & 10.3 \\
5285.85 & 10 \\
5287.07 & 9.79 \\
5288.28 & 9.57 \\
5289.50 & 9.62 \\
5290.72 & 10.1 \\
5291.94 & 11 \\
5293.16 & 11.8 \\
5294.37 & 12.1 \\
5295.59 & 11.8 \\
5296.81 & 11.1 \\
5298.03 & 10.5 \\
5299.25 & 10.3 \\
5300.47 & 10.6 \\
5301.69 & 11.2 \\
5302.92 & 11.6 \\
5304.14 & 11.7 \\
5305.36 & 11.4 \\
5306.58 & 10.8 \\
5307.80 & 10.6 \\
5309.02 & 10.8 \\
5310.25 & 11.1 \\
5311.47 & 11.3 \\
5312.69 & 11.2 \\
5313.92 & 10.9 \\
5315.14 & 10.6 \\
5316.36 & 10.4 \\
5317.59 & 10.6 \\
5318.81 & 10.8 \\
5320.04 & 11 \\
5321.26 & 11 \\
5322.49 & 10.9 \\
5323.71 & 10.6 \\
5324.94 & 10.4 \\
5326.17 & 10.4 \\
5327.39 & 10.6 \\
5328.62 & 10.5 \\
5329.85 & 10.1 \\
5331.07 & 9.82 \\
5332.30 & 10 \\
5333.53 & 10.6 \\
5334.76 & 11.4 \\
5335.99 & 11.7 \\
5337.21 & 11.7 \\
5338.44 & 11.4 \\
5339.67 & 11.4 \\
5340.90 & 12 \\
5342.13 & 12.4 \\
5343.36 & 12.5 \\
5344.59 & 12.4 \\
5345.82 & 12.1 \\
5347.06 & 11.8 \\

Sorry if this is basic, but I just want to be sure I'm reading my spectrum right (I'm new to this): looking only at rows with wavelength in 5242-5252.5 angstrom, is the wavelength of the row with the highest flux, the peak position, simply 5244.63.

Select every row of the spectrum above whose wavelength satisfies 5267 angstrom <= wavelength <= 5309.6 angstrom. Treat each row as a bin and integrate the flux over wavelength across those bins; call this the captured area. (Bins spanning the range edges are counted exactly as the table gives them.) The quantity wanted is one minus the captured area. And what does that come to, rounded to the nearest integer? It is -466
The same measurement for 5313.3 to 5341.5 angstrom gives -304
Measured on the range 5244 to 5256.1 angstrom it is -124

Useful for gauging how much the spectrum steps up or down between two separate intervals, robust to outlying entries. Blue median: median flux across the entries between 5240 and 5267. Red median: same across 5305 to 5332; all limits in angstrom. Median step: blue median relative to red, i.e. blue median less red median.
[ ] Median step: -0.4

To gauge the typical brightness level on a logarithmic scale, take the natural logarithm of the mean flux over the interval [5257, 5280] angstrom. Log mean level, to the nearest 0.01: 2.37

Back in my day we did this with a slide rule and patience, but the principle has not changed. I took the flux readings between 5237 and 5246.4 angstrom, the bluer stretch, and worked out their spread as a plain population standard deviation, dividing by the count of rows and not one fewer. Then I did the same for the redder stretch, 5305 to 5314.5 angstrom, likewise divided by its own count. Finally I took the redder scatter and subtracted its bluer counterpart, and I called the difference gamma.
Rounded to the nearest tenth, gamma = -0.1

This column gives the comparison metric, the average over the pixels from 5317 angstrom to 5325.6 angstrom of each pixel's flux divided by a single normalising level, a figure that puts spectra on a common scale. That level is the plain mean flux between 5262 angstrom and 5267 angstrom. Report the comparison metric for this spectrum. 1.09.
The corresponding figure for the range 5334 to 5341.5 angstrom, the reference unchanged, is 1.18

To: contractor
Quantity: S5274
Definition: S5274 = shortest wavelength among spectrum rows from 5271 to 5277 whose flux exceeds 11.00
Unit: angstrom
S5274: 5271.26 angstrom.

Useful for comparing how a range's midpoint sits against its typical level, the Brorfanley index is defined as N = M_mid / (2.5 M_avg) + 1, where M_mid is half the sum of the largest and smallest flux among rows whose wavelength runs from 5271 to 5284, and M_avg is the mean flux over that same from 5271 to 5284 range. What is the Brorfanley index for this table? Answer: 1.39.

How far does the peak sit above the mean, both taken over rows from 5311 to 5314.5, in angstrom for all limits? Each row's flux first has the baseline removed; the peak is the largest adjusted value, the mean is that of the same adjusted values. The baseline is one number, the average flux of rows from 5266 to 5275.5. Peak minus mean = 0.17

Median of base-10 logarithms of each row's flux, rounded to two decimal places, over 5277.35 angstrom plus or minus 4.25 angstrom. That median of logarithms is 1.06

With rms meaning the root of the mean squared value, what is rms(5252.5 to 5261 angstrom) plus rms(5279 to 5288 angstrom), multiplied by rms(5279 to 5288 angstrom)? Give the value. 225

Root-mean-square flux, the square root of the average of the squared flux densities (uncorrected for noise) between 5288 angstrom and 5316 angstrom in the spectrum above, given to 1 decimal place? 11.0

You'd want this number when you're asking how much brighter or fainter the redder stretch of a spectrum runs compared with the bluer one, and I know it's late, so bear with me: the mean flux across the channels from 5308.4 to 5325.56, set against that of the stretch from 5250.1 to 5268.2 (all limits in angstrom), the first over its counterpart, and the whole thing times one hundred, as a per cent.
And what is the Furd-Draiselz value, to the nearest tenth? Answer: 106.1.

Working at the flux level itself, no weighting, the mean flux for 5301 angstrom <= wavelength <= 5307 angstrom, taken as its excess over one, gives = 10.3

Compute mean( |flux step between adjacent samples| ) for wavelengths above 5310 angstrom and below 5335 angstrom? 0.24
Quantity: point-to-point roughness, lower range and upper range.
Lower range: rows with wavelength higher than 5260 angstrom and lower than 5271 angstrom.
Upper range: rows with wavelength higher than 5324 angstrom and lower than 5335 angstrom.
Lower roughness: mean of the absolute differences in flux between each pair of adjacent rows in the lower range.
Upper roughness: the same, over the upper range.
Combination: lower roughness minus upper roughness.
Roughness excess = -0.11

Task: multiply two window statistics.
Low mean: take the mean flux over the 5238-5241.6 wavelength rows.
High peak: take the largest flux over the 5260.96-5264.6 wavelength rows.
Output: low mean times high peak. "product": 105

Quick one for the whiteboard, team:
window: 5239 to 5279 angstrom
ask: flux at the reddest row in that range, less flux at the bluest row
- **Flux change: 0.7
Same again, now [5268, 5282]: 0.6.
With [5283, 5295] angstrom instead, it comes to 1.4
